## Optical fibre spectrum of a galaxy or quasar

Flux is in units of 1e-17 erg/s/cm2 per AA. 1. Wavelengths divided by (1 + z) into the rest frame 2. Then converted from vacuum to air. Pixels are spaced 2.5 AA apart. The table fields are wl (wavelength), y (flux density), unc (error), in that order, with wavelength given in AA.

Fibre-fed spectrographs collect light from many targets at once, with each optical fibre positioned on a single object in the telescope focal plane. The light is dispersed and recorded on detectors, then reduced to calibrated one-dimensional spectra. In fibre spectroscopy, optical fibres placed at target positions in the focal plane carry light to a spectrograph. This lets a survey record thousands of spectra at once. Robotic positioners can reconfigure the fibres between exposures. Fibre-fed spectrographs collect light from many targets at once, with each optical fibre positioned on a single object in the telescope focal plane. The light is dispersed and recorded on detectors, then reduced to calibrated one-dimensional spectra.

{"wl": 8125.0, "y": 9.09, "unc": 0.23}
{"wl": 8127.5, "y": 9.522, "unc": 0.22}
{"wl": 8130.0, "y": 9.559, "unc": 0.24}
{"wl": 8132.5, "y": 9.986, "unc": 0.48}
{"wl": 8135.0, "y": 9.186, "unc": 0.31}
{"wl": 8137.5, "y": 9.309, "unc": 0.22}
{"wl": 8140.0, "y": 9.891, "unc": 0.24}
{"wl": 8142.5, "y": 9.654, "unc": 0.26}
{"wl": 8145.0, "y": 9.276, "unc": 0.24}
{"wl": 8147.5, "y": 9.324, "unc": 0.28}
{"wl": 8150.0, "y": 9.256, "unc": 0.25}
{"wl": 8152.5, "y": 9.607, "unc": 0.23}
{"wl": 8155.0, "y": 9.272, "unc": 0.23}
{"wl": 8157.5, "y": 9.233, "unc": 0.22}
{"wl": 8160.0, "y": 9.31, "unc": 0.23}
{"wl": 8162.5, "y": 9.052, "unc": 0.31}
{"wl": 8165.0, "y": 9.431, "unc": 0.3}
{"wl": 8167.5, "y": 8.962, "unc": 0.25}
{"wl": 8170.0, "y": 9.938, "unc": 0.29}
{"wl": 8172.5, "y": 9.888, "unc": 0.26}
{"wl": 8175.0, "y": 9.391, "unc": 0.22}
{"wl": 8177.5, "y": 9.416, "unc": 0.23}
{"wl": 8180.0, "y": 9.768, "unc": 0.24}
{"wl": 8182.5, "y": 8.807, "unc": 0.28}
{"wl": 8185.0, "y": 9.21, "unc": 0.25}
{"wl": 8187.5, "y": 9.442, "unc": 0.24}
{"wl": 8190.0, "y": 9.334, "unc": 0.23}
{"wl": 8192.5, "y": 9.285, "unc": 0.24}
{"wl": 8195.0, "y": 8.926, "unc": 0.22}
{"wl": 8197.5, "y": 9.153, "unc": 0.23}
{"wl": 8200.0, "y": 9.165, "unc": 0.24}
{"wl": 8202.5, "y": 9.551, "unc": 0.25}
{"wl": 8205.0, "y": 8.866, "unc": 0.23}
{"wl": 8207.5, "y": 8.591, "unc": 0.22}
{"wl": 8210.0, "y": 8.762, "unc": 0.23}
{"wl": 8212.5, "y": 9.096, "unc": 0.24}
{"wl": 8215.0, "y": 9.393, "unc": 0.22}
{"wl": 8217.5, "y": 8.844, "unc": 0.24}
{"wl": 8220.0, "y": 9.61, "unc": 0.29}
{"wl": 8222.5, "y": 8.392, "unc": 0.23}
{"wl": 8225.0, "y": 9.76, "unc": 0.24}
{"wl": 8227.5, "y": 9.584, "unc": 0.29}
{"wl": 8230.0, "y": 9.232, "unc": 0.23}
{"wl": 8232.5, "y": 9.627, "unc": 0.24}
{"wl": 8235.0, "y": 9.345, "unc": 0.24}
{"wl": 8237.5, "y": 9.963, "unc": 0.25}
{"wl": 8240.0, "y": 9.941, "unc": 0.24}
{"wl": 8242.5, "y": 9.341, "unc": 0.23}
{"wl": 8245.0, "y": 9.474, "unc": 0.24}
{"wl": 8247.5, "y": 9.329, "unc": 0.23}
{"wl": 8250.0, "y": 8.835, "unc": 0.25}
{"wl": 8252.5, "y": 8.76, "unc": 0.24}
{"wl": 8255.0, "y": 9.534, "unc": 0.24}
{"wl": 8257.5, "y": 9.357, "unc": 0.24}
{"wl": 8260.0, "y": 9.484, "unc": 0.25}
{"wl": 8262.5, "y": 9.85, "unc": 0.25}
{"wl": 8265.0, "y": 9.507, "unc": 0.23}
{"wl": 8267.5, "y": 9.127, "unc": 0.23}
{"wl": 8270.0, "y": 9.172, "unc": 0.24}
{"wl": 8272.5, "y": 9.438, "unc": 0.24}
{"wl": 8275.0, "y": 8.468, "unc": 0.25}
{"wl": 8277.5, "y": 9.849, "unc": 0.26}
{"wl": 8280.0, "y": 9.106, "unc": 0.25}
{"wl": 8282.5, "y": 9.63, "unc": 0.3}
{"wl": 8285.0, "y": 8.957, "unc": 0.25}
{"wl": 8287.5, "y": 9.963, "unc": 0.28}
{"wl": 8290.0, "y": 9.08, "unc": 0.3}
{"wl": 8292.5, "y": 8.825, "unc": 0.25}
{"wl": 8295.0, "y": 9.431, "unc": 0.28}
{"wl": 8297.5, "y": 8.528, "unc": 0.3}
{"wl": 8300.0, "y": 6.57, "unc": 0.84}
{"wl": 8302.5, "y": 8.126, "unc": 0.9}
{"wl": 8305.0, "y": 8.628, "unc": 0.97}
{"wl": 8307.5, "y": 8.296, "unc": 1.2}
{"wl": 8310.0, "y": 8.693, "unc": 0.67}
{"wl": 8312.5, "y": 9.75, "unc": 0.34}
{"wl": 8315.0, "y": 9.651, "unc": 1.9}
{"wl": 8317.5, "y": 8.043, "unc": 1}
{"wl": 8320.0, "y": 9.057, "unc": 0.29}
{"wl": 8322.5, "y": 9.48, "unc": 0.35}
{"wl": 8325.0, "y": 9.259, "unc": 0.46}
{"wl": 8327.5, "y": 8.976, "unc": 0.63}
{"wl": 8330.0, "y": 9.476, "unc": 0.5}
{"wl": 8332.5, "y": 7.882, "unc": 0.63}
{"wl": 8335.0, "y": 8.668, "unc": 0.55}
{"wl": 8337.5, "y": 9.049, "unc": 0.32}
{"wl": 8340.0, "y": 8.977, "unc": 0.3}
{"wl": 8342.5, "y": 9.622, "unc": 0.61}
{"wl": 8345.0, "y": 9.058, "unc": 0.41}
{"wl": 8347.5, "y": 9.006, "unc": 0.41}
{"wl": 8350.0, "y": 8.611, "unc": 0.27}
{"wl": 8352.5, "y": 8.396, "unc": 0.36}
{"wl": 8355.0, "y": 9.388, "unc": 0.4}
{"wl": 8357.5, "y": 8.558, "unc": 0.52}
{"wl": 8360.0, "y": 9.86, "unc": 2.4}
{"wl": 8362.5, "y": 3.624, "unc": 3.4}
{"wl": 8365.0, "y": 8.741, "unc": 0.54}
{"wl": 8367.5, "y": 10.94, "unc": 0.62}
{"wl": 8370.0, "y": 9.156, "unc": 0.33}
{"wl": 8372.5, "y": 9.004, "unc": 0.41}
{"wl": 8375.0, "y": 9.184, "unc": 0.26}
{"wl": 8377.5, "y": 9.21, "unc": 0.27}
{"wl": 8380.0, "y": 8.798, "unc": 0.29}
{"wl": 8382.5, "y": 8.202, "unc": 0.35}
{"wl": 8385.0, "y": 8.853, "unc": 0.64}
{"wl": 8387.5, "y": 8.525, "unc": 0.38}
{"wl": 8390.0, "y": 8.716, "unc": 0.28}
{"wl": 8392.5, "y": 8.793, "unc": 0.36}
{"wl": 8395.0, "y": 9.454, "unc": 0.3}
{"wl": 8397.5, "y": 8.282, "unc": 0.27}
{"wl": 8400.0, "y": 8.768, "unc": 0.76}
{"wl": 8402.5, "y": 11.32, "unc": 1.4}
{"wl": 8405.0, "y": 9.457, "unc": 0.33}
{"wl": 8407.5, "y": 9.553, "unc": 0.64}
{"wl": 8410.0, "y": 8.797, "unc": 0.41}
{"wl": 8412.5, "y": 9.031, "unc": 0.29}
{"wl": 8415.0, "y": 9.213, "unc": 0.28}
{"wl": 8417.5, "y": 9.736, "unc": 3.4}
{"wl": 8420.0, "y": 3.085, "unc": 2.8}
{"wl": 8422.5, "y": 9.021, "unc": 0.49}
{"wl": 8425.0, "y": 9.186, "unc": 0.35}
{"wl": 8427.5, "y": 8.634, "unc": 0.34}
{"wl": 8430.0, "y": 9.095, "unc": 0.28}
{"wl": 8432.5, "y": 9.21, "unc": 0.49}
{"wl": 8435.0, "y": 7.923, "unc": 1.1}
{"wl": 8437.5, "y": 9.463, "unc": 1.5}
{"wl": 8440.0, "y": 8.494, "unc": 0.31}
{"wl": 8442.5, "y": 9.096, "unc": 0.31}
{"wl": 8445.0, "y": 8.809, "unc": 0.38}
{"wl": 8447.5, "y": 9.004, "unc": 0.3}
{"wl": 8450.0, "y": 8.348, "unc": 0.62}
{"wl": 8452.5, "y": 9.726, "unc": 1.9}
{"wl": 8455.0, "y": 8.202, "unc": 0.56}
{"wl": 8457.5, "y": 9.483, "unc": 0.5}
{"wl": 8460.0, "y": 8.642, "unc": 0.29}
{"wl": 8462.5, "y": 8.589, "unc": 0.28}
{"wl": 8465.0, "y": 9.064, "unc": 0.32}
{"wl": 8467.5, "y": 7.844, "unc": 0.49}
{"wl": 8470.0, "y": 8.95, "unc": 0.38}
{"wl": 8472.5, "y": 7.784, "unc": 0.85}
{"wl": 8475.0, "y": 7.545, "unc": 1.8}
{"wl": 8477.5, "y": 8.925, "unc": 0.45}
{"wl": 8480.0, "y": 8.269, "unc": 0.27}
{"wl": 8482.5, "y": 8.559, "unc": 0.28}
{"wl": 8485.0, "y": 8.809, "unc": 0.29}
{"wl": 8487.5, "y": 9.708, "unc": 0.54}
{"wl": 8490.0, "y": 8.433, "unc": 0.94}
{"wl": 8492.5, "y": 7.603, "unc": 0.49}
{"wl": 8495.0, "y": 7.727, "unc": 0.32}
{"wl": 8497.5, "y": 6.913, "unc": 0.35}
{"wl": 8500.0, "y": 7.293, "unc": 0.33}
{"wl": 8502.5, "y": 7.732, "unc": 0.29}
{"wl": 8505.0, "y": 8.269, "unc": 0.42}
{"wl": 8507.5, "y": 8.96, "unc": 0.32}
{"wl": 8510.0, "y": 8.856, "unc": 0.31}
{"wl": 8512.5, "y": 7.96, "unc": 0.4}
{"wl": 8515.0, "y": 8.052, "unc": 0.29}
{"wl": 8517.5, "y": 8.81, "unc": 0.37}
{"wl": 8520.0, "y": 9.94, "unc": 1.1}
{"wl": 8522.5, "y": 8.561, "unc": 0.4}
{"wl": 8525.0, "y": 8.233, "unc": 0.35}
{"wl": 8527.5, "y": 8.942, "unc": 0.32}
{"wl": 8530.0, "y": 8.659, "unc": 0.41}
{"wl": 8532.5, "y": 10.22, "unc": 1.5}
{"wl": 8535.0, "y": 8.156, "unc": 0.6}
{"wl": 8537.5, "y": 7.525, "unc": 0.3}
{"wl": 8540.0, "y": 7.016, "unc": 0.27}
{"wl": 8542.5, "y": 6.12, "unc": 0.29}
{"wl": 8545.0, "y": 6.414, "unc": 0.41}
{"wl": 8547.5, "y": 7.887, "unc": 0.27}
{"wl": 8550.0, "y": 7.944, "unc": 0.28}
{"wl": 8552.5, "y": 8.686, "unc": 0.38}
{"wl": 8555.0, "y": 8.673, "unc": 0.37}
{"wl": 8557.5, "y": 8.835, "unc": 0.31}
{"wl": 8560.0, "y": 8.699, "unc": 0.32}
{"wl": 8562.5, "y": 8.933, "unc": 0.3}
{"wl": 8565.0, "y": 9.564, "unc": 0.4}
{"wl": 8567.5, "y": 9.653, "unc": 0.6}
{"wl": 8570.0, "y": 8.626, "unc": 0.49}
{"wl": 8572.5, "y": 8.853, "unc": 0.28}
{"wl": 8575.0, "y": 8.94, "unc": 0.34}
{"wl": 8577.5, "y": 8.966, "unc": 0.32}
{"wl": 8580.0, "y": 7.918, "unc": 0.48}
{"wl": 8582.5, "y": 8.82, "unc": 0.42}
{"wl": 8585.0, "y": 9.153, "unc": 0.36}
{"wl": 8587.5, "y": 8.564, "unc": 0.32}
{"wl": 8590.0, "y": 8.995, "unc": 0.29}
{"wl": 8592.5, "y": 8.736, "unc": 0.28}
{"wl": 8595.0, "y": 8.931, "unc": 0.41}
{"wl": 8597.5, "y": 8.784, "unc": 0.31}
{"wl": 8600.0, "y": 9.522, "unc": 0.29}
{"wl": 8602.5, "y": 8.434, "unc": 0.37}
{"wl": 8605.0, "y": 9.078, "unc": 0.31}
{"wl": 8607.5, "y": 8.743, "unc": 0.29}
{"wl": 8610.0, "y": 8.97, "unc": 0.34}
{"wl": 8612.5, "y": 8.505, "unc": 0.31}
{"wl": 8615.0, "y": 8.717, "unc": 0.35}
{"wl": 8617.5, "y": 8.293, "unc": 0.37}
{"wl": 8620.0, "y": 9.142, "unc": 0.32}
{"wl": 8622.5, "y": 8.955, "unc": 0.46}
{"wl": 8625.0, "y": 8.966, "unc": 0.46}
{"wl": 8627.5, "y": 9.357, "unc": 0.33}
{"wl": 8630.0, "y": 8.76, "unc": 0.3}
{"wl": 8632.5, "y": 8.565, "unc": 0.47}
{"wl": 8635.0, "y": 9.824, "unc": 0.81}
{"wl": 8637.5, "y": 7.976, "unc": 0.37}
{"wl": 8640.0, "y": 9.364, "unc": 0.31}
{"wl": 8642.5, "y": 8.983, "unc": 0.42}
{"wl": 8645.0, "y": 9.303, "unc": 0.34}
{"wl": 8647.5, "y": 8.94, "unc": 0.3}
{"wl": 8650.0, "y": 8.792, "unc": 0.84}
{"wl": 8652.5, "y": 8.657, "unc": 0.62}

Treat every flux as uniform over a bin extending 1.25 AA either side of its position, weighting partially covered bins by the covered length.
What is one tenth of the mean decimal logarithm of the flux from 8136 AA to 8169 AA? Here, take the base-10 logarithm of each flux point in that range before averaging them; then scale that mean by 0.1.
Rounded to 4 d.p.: 0.0971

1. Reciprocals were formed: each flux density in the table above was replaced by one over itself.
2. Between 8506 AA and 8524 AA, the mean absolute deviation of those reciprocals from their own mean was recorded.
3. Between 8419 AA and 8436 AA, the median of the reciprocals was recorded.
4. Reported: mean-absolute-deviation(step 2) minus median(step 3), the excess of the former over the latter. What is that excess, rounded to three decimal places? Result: -0.105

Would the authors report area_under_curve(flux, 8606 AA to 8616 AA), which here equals 87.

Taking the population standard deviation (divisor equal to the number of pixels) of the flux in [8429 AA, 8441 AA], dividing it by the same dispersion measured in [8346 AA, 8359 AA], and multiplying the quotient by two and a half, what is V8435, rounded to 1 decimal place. 3.9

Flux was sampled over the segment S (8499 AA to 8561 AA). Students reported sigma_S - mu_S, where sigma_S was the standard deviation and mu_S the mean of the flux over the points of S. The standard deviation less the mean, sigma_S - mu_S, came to -7.3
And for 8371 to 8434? -7.5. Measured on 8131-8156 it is -9.2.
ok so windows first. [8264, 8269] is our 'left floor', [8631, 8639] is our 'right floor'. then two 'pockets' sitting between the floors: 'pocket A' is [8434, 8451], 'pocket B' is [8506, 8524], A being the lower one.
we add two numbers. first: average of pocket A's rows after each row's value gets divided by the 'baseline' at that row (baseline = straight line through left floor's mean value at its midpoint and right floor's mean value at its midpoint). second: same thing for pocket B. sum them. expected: 1.94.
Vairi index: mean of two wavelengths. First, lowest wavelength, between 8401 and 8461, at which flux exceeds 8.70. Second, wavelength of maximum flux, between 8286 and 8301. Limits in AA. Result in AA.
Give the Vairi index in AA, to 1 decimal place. 8345.0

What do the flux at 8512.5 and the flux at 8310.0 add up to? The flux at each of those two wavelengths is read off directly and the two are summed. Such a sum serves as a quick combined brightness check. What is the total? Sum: 16.7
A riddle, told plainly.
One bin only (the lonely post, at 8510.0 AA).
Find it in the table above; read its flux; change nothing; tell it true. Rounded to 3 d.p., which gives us 8.856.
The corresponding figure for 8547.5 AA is 7.887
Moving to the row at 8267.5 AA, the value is 9.127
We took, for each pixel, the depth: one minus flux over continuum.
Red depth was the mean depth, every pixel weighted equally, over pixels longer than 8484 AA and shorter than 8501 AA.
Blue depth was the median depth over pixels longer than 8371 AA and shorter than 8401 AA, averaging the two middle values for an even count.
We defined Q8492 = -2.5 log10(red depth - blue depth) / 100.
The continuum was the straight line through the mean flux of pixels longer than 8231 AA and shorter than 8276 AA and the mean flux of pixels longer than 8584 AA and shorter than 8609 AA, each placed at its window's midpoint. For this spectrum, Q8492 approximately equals 0.030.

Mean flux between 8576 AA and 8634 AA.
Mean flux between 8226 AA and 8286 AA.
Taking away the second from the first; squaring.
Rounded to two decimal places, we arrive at 0.30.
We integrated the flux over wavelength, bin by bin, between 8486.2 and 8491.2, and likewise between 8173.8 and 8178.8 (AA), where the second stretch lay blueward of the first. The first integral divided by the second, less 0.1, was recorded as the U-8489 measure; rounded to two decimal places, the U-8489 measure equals 0.86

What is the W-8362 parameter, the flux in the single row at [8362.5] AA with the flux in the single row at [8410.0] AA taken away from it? -5.2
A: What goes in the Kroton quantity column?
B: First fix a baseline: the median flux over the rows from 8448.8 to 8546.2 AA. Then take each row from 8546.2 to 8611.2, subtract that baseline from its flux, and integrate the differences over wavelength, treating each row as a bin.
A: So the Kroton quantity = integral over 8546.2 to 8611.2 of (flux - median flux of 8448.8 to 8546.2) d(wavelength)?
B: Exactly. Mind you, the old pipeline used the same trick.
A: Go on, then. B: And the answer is 30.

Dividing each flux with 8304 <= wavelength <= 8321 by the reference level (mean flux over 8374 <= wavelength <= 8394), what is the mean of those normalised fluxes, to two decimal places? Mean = 1.01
